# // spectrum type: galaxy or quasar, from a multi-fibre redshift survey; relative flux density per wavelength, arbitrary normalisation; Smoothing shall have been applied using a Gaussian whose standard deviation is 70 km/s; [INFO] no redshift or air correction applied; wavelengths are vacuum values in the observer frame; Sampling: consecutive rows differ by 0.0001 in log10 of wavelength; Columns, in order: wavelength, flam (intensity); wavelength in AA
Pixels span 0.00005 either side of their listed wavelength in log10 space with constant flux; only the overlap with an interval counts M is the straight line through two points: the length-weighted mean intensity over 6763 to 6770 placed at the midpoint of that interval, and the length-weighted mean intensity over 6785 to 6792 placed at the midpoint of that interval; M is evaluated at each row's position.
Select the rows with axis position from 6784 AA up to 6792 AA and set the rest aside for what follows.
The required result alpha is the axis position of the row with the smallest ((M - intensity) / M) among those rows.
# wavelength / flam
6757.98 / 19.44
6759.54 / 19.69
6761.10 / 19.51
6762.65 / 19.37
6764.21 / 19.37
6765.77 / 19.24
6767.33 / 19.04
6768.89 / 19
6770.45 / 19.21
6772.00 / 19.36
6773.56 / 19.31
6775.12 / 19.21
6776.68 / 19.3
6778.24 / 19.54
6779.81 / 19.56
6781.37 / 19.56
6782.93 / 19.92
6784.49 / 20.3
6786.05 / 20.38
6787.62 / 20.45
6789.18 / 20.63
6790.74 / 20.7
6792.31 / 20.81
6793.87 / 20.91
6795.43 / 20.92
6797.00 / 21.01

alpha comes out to 6789.18 AA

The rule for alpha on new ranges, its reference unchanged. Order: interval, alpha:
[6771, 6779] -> 6772.00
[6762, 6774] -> 6762.65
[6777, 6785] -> 6784.49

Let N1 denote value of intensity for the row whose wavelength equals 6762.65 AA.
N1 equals 19.37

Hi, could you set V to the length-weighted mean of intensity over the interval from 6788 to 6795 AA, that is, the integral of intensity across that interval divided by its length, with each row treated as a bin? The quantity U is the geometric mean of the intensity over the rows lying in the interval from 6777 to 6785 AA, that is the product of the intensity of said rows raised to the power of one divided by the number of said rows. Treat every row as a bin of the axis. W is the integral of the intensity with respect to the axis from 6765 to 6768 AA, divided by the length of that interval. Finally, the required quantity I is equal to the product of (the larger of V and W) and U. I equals 411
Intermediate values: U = 19.8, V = 20.8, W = 19.1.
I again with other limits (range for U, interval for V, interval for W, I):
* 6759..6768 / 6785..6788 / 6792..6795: 405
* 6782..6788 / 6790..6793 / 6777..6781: 420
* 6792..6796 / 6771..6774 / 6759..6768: 405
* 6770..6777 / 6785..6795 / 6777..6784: 398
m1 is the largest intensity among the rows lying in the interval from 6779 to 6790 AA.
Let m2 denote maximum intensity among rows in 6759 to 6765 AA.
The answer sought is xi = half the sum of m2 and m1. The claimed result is 20.2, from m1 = 20.63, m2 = 19.69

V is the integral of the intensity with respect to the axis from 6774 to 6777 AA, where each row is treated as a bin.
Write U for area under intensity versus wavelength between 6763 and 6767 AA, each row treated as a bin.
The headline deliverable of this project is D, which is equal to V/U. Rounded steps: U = 77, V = 58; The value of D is 0.75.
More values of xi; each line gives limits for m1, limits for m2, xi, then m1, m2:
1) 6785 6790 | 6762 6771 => 20.0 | 20.63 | 19.37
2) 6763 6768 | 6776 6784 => 19.6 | 19.37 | 19.92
